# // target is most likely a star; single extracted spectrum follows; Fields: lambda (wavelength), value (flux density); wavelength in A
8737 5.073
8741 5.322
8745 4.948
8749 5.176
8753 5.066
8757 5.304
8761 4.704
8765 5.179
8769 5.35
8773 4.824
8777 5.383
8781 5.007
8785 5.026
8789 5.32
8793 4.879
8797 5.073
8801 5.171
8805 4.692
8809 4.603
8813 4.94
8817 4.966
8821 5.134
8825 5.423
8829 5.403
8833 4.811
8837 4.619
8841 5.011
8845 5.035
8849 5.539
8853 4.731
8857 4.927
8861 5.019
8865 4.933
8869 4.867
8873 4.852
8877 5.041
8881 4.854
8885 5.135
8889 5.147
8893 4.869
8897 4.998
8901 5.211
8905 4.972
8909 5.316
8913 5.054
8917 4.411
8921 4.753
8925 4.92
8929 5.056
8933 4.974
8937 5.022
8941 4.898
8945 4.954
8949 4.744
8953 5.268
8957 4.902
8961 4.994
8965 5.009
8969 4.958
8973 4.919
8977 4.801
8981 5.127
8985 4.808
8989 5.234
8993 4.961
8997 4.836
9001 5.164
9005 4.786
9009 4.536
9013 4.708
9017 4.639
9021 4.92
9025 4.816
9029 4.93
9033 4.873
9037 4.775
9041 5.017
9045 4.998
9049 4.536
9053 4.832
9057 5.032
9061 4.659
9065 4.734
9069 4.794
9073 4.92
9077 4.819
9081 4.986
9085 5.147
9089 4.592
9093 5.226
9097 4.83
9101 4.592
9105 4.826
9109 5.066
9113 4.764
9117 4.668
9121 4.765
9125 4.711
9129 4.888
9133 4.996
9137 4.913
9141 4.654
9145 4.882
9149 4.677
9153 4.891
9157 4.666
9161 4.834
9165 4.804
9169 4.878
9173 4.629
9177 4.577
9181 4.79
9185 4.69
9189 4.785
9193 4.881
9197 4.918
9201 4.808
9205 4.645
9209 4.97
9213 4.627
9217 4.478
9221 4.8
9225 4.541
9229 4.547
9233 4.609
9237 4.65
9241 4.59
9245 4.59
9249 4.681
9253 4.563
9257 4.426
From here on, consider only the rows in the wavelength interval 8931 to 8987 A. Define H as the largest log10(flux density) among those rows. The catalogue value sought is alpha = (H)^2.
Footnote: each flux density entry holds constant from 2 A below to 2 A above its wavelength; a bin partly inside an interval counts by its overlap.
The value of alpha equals 0.52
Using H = 0.72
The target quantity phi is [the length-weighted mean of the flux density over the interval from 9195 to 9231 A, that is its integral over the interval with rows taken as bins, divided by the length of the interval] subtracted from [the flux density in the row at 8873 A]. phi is 0.1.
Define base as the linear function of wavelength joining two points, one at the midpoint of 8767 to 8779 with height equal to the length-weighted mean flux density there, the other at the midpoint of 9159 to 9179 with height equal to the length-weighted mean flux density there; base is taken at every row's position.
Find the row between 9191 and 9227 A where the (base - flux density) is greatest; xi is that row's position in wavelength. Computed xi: 9217 A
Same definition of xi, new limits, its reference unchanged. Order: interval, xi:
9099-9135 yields 9101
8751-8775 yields 8761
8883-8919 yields 8917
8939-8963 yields 8949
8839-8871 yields 8853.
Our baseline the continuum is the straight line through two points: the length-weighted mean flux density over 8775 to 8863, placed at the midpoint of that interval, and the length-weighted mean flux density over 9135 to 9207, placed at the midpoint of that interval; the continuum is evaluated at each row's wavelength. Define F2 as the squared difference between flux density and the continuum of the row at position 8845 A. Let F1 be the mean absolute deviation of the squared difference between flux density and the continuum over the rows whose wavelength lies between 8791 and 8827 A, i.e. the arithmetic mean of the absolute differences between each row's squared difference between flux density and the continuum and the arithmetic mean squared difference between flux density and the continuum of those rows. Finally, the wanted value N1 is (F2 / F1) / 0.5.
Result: 0.01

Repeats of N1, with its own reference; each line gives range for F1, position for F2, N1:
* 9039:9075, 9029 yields 0.25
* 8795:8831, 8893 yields 0.33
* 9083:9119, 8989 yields 5.45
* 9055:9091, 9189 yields 0.05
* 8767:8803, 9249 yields 0.07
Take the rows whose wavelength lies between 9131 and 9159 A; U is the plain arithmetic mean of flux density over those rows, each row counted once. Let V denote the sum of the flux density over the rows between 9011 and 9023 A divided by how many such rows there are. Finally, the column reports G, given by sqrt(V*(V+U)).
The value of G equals 6.75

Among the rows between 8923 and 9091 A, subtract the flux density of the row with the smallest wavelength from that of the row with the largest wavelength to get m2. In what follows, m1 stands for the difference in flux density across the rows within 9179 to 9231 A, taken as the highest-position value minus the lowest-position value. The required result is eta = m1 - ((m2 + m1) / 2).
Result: 0.04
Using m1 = -0.24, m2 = -0.33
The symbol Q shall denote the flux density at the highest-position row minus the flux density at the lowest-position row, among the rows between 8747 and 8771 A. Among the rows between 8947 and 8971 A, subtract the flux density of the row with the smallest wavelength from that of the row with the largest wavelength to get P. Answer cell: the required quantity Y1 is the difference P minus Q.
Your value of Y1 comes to 0.04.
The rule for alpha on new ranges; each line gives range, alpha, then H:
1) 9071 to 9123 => 0.52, 0.72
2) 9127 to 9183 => 0.49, 0.70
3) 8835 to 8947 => 0.55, 0.74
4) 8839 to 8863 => 0.55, 0.74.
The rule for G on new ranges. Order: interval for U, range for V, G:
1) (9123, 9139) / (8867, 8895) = 6.99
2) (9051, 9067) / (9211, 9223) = 6.62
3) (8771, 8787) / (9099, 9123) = 6.86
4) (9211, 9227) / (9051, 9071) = 6.73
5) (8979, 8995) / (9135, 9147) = 6.89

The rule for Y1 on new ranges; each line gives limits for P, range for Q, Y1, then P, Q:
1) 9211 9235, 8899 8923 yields 0.44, -0.02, -0.5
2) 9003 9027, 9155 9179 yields 0.12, 0.03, -0.1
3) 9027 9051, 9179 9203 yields -0.41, -0.39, 0.0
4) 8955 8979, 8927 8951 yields 0.21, -0.10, -0.3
